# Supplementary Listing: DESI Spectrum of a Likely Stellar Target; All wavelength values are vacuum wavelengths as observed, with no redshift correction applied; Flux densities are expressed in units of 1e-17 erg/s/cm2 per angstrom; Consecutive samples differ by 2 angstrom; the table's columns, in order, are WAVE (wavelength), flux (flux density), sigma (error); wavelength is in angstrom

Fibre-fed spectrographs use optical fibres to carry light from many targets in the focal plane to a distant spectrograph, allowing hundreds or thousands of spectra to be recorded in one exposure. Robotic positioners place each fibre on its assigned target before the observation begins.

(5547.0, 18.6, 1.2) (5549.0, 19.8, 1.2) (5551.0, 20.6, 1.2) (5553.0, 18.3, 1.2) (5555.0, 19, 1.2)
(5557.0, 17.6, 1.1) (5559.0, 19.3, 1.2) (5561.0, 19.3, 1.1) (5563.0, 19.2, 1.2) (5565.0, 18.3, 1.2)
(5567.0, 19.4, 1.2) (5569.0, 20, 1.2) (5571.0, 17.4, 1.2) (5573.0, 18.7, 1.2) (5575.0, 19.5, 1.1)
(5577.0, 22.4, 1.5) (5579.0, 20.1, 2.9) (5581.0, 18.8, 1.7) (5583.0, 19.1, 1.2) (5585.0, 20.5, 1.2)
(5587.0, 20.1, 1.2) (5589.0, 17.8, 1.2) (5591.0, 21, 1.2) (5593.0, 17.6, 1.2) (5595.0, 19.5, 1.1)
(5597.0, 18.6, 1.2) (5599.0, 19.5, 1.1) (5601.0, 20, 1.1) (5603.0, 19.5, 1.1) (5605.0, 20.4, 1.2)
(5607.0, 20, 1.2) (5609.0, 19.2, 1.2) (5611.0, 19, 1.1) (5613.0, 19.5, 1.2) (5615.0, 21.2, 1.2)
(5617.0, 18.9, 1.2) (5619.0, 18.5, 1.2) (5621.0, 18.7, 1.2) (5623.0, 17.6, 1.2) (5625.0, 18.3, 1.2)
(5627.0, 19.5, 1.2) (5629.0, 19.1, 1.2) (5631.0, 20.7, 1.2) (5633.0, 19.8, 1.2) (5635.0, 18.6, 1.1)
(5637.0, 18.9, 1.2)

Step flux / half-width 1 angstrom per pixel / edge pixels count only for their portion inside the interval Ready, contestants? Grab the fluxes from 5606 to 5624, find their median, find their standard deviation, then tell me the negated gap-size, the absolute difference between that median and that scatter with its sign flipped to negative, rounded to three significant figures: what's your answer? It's -18.0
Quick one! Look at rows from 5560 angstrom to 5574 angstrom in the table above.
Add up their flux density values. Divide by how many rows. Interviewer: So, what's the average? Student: 18.9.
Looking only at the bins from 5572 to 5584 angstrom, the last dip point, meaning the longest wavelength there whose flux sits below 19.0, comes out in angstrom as 5581.0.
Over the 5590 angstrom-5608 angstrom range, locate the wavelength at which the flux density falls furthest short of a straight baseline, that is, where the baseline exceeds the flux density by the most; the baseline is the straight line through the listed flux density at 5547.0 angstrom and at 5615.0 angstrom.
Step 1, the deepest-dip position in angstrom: 5593.0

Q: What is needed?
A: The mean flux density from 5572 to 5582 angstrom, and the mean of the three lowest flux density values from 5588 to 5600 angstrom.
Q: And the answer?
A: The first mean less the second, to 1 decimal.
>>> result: 1.9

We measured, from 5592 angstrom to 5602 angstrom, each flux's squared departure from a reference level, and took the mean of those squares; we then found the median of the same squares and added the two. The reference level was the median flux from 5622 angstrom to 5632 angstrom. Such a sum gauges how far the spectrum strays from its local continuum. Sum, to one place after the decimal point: 1.0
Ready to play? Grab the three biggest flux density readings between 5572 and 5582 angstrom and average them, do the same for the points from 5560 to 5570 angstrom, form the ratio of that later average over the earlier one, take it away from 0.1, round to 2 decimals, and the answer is -0.96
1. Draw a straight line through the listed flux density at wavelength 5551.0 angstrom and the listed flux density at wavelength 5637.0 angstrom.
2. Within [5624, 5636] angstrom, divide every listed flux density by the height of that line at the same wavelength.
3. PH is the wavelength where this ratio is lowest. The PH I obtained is 5625.0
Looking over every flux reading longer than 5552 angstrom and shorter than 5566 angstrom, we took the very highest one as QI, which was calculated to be 19.3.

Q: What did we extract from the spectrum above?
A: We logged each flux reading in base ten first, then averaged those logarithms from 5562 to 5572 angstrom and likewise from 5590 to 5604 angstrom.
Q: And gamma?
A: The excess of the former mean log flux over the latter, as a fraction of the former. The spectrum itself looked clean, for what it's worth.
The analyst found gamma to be -0.0093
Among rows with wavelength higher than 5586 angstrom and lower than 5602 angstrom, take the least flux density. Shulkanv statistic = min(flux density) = 17.6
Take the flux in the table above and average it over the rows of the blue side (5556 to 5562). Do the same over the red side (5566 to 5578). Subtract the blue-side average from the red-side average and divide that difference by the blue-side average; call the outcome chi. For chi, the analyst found 0.04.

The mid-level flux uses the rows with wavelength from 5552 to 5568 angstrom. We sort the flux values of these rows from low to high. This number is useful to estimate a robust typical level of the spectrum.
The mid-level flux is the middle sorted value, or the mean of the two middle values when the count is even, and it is 19.1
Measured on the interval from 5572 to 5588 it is 19.8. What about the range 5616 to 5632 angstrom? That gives 18.8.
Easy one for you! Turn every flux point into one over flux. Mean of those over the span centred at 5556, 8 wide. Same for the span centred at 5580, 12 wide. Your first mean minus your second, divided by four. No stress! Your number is 0.0010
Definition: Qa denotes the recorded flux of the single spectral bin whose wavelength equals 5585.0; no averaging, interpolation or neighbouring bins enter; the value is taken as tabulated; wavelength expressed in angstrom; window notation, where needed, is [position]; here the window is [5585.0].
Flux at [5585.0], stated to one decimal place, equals 20.5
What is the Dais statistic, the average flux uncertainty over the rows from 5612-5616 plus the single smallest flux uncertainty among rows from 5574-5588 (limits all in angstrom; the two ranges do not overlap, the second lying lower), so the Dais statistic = 2.30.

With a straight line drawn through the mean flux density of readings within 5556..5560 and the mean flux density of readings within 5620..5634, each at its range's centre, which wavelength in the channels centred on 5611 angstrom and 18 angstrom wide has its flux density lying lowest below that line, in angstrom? 5619.0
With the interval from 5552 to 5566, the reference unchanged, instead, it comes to 5557.0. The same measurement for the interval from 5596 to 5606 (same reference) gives 5597.0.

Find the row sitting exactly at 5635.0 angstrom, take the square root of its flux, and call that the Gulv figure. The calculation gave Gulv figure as 4.31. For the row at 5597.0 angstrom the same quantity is 4.31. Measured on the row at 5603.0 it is 4.42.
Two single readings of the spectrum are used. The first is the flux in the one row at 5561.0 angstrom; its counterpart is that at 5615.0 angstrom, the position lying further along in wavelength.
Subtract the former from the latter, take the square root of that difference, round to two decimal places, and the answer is 1.38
